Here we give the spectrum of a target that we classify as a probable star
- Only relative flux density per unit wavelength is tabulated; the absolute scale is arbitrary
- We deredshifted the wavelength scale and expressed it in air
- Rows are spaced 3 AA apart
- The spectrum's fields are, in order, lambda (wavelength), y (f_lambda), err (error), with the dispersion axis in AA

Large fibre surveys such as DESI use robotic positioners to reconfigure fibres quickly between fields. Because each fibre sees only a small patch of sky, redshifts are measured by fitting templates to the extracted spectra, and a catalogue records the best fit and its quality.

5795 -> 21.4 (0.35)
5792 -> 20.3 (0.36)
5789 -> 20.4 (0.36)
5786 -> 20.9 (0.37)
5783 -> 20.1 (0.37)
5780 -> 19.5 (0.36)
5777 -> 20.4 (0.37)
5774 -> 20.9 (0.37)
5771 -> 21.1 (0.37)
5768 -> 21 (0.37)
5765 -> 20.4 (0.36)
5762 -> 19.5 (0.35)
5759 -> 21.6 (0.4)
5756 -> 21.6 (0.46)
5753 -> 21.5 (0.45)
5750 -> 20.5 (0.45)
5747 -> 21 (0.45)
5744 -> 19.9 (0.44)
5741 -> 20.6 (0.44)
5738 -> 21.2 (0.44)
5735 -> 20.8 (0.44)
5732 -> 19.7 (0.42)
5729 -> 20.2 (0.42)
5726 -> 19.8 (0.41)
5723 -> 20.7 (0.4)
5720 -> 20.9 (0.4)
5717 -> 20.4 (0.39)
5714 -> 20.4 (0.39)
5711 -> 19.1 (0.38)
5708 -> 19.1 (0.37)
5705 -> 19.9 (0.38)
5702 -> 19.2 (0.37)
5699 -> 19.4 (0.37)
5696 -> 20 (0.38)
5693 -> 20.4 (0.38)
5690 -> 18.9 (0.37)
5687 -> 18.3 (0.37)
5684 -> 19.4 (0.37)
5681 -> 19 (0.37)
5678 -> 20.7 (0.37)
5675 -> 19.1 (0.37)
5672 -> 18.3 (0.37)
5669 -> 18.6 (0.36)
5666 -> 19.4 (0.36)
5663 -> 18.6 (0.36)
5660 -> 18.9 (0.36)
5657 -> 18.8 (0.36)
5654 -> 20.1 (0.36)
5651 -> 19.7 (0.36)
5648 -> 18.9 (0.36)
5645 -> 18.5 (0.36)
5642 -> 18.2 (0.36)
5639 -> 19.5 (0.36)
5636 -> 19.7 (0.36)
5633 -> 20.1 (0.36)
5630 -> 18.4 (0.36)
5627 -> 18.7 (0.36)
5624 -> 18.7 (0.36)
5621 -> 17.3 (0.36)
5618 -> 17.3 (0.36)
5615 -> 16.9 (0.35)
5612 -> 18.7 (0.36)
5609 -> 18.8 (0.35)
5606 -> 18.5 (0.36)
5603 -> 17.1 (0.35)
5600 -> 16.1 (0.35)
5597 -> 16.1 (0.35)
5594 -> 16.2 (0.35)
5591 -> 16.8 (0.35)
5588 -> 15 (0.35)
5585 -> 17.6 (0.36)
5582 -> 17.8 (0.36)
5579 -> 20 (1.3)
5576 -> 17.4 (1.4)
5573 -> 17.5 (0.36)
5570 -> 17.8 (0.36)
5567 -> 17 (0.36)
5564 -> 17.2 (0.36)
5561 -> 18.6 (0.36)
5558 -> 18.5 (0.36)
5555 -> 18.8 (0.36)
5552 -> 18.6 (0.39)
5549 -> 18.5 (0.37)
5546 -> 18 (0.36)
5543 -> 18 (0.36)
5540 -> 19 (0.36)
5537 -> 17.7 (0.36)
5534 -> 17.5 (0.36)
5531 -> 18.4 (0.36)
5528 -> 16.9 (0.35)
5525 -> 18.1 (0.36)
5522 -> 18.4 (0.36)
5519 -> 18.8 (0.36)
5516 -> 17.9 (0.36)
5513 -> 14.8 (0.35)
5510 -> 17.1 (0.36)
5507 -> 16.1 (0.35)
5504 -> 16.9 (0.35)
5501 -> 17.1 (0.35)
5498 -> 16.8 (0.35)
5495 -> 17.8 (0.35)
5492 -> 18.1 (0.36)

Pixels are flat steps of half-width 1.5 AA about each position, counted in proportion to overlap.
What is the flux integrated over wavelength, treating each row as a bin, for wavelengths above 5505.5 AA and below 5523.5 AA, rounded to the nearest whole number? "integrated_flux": 309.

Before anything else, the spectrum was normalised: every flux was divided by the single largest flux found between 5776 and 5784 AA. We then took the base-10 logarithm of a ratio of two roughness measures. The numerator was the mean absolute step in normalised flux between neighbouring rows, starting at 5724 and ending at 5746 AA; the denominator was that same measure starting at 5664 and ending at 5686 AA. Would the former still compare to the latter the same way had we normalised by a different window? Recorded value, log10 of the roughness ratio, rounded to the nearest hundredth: -0.18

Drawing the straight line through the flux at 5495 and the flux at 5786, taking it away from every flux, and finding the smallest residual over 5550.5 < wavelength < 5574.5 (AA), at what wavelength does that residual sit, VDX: 5567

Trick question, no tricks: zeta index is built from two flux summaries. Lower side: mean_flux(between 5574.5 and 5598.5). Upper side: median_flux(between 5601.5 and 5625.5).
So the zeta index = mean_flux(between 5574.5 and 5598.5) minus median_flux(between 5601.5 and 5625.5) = -0.8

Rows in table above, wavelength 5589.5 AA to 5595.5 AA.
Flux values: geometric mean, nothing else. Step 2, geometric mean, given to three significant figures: 16.5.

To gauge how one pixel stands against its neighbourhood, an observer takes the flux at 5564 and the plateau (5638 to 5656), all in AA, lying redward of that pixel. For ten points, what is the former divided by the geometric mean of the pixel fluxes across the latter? 0.90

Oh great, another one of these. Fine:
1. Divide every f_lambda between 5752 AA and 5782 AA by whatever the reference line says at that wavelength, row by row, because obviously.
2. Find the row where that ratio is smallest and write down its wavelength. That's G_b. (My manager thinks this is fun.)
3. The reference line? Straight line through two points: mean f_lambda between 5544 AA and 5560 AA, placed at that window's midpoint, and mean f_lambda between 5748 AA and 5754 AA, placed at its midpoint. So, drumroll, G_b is 5780 AA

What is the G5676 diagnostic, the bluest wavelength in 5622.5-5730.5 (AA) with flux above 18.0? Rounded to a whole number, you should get 5624 AA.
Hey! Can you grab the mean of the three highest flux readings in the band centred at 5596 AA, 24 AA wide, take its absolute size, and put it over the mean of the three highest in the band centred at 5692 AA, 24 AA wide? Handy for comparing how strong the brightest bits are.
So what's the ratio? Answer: 0.89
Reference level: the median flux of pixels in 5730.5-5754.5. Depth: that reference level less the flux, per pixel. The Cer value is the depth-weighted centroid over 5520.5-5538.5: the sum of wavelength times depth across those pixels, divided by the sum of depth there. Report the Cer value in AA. 5529.8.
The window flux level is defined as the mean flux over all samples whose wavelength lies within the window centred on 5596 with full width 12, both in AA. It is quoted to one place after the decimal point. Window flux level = 16.3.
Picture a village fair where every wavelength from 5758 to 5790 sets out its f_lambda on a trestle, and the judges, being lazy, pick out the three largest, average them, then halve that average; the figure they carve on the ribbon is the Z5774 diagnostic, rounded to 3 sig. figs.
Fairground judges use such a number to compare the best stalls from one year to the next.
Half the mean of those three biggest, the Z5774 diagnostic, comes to 10.6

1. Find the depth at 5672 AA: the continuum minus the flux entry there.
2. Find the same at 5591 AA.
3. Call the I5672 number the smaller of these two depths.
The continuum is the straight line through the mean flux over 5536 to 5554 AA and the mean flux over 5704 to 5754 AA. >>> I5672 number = 1.4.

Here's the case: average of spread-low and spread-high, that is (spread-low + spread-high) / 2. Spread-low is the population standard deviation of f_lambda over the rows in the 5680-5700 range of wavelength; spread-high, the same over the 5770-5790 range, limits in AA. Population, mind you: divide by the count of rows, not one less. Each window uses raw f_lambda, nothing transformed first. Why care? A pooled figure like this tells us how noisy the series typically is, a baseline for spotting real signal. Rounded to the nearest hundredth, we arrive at 0.58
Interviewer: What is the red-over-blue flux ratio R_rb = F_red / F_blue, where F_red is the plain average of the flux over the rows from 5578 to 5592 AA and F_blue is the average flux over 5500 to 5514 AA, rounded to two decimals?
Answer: 1.06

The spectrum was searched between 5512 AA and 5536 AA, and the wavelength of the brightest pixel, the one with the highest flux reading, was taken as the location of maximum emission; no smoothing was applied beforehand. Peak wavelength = 5519 AA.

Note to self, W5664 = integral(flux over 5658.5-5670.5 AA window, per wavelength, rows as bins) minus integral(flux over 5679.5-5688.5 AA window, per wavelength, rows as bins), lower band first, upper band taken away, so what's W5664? 56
